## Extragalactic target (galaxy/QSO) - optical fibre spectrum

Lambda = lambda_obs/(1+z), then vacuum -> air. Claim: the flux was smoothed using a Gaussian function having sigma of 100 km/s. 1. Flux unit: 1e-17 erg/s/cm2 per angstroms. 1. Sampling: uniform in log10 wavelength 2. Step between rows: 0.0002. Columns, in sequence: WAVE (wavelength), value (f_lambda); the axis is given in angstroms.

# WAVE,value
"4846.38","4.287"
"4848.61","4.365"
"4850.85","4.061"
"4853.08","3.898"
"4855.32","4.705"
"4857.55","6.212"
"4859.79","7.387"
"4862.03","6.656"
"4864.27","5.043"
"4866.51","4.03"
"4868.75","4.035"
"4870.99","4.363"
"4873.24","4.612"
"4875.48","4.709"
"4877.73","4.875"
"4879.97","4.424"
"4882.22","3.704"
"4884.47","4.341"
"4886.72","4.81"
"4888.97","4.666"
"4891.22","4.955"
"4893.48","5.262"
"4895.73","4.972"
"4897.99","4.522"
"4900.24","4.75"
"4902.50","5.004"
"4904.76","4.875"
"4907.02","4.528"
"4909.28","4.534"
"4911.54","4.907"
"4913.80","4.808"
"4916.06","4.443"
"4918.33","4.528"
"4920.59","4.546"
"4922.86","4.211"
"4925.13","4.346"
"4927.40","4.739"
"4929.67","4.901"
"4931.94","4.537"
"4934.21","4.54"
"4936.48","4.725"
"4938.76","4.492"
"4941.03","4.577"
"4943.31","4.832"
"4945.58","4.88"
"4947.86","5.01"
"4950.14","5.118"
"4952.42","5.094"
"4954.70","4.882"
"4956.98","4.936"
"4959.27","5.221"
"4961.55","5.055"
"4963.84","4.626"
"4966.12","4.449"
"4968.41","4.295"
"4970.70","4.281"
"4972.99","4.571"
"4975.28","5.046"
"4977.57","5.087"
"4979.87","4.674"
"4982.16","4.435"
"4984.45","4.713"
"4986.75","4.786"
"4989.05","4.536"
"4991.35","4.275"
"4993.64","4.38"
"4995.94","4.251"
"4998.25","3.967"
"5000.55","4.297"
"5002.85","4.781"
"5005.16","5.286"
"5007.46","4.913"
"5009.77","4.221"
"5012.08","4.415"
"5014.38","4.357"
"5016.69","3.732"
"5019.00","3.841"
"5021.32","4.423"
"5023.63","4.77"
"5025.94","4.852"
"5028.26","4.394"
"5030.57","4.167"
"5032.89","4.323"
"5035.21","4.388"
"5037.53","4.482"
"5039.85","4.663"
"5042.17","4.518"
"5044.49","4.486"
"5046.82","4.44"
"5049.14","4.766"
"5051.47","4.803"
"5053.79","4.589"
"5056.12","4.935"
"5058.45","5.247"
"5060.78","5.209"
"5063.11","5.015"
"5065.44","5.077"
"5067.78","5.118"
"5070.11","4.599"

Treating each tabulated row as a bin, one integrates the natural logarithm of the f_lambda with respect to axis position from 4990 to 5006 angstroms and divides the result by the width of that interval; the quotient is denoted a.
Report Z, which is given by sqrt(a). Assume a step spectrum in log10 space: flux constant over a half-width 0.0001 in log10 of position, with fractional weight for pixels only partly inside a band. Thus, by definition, 1.22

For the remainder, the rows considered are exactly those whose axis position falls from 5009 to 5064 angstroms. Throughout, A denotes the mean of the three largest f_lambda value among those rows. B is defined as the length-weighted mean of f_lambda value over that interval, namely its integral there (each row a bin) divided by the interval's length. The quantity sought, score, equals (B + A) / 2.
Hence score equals 4.85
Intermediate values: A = 5.16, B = 4.54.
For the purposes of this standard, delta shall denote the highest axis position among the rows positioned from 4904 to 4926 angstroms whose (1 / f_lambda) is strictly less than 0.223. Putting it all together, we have 4920.59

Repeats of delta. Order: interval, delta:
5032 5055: 5053.79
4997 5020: 5007.46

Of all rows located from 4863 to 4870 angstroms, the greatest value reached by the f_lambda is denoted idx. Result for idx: 5.043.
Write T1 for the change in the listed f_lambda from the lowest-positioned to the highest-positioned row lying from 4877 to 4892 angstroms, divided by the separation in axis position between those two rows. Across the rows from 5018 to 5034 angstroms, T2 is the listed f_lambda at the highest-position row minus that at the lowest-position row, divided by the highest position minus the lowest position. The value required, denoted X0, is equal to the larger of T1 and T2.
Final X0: 0.035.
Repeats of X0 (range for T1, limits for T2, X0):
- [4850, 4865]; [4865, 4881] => 0.073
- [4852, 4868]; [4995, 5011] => 0.010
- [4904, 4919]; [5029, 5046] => 0.023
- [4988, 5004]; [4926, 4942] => 0.018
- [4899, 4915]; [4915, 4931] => 0.034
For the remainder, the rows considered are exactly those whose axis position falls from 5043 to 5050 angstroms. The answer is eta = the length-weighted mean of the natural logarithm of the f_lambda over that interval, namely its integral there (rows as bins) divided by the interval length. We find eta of 1.52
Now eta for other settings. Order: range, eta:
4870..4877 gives 1.52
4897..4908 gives 1.56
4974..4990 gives 1.56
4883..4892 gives 1.53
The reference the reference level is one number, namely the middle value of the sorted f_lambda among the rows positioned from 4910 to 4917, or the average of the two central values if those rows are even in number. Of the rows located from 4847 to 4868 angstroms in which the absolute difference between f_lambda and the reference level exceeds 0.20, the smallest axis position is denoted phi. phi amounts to 4848.61 angstroms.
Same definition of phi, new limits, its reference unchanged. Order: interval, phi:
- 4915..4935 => 4916.06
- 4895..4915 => 4897.99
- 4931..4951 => 4931.94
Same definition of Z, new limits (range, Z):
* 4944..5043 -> 1.23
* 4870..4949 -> 1.24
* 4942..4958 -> 1.27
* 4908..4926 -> 1.23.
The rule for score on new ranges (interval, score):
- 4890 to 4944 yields 4.88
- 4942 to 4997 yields 4.94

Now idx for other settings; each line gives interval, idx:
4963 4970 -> 4.626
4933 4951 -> 5.118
